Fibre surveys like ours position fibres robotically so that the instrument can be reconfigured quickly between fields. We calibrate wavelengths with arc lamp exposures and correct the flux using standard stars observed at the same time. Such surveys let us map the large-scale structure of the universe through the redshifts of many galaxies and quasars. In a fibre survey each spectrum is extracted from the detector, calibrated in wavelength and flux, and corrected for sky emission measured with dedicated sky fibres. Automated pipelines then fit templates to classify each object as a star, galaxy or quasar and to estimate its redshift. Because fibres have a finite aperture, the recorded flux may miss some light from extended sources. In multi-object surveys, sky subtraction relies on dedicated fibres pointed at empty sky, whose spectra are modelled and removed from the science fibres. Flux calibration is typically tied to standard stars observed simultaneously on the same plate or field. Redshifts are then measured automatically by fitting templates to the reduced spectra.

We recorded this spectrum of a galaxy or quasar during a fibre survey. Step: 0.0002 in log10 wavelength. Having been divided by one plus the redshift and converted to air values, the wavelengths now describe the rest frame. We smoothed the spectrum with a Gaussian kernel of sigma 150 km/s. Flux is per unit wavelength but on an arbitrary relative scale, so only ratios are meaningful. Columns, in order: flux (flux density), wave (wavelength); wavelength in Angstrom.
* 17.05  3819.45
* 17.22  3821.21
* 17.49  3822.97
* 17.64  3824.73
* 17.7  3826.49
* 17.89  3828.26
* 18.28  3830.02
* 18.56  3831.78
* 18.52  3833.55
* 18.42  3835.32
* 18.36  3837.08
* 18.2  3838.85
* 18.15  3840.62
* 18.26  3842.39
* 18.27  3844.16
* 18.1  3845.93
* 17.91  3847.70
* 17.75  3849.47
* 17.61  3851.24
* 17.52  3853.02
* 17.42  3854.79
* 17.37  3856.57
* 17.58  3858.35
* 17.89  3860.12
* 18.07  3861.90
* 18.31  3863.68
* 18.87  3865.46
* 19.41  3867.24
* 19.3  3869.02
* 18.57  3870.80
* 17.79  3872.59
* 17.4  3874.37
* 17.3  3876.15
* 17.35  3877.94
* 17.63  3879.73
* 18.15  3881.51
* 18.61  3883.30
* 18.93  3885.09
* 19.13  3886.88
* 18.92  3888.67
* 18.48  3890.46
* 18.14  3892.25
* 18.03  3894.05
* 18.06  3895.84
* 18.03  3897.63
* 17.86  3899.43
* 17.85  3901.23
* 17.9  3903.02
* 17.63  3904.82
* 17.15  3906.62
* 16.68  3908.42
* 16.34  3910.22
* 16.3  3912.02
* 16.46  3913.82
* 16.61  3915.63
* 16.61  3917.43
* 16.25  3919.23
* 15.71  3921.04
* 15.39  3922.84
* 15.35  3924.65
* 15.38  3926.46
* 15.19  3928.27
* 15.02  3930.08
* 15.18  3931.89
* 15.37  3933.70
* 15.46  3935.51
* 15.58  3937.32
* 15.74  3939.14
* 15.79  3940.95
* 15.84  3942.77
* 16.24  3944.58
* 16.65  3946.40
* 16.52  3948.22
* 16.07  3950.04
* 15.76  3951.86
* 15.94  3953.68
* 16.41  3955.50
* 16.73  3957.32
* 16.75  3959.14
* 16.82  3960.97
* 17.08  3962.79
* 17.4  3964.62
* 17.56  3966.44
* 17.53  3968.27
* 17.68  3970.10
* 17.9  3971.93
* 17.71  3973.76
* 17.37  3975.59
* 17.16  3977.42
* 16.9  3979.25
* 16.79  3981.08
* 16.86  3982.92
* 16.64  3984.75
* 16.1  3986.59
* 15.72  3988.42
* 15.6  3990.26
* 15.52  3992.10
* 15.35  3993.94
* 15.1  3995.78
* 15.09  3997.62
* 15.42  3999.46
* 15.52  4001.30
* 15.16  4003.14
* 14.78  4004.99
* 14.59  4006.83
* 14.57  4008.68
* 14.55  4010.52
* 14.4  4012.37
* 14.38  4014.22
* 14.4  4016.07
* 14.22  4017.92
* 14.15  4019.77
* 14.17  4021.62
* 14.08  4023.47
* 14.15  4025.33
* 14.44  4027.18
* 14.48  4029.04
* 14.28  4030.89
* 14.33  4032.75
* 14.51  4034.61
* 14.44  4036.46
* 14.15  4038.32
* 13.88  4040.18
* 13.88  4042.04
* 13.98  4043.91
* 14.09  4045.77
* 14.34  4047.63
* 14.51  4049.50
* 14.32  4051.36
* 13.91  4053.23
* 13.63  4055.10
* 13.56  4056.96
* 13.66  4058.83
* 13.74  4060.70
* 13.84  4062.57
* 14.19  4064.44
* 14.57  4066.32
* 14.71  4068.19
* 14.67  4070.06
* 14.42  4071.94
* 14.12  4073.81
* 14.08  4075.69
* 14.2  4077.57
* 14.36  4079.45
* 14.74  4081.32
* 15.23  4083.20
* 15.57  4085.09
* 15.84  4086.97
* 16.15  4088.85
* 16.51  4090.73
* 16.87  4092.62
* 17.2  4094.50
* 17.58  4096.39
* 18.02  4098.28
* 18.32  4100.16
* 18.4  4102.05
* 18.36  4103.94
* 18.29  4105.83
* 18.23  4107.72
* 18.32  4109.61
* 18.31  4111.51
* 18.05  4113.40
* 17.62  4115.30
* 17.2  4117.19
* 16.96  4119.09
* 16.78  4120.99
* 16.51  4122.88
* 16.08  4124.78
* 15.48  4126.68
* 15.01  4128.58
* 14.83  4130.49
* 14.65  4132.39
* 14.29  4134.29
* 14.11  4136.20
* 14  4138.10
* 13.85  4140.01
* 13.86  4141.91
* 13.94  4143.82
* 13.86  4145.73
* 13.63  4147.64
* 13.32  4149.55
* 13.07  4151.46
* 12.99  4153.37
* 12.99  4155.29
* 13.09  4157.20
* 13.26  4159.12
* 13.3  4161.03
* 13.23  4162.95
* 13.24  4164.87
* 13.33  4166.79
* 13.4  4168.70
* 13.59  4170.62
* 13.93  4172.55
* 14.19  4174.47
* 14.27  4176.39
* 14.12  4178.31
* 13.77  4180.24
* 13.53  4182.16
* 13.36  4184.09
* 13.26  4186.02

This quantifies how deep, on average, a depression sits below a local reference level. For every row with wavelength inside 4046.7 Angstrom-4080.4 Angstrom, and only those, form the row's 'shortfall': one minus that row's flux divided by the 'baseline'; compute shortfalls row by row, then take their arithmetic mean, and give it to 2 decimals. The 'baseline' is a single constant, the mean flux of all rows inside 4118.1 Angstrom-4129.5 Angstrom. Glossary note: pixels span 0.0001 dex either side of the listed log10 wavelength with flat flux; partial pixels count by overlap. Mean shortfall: 0.12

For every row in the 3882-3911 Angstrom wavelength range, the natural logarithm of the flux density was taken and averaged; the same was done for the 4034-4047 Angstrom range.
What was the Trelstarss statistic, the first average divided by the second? 1.09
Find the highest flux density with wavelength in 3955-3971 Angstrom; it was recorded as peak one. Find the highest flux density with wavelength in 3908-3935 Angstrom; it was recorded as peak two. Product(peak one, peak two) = 295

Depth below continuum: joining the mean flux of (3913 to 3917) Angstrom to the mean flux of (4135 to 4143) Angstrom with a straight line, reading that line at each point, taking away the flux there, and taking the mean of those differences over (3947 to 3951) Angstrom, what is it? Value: -0.2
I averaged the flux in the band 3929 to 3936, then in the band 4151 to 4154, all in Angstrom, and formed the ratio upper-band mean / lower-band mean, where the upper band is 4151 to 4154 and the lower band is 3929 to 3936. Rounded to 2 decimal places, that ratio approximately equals 0.85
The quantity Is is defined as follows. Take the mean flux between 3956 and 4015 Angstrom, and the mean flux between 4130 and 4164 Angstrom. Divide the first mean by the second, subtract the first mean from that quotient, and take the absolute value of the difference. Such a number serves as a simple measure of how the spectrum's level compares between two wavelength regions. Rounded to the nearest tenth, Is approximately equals 15.0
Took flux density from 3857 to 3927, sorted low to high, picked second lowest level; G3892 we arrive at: 15.38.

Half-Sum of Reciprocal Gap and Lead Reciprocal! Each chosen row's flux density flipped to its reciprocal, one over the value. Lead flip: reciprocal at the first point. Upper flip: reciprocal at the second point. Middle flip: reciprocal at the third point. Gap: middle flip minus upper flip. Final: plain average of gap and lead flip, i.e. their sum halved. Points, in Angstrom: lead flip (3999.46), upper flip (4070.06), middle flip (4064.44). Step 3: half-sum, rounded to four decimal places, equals 0.0336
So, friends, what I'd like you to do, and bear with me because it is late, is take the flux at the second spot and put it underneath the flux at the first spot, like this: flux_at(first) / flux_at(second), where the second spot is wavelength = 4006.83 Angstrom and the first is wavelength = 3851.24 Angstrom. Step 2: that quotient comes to 1.21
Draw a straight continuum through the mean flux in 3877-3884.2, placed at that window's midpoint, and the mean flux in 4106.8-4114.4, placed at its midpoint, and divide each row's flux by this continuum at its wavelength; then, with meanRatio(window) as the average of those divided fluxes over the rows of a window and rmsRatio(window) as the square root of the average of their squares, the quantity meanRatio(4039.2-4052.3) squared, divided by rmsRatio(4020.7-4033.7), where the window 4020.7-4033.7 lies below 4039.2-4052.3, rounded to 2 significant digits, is 0.77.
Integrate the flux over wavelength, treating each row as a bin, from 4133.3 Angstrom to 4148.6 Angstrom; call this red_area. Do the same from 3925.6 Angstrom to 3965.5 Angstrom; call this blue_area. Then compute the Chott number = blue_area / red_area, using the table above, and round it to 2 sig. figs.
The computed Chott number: 3.0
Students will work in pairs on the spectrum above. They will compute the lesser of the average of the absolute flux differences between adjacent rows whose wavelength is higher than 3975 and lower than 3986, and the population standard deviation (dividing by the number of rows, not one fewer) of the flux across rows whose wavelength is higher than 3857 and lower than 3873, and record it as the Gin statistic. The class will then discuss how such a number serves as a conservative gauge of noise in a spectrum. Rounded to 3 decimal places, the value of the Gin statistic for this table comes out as 0.174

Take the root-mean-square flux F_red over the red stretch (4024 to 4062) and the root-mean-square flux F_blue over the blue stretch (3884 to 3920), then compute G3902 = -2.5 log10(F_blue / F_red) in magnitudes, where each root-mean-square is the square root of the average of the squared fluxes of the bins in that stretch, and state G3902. -0.24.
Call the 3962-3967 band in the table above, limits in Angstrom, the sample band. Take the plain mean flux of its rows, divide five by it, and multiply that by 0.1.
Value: 0.0288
